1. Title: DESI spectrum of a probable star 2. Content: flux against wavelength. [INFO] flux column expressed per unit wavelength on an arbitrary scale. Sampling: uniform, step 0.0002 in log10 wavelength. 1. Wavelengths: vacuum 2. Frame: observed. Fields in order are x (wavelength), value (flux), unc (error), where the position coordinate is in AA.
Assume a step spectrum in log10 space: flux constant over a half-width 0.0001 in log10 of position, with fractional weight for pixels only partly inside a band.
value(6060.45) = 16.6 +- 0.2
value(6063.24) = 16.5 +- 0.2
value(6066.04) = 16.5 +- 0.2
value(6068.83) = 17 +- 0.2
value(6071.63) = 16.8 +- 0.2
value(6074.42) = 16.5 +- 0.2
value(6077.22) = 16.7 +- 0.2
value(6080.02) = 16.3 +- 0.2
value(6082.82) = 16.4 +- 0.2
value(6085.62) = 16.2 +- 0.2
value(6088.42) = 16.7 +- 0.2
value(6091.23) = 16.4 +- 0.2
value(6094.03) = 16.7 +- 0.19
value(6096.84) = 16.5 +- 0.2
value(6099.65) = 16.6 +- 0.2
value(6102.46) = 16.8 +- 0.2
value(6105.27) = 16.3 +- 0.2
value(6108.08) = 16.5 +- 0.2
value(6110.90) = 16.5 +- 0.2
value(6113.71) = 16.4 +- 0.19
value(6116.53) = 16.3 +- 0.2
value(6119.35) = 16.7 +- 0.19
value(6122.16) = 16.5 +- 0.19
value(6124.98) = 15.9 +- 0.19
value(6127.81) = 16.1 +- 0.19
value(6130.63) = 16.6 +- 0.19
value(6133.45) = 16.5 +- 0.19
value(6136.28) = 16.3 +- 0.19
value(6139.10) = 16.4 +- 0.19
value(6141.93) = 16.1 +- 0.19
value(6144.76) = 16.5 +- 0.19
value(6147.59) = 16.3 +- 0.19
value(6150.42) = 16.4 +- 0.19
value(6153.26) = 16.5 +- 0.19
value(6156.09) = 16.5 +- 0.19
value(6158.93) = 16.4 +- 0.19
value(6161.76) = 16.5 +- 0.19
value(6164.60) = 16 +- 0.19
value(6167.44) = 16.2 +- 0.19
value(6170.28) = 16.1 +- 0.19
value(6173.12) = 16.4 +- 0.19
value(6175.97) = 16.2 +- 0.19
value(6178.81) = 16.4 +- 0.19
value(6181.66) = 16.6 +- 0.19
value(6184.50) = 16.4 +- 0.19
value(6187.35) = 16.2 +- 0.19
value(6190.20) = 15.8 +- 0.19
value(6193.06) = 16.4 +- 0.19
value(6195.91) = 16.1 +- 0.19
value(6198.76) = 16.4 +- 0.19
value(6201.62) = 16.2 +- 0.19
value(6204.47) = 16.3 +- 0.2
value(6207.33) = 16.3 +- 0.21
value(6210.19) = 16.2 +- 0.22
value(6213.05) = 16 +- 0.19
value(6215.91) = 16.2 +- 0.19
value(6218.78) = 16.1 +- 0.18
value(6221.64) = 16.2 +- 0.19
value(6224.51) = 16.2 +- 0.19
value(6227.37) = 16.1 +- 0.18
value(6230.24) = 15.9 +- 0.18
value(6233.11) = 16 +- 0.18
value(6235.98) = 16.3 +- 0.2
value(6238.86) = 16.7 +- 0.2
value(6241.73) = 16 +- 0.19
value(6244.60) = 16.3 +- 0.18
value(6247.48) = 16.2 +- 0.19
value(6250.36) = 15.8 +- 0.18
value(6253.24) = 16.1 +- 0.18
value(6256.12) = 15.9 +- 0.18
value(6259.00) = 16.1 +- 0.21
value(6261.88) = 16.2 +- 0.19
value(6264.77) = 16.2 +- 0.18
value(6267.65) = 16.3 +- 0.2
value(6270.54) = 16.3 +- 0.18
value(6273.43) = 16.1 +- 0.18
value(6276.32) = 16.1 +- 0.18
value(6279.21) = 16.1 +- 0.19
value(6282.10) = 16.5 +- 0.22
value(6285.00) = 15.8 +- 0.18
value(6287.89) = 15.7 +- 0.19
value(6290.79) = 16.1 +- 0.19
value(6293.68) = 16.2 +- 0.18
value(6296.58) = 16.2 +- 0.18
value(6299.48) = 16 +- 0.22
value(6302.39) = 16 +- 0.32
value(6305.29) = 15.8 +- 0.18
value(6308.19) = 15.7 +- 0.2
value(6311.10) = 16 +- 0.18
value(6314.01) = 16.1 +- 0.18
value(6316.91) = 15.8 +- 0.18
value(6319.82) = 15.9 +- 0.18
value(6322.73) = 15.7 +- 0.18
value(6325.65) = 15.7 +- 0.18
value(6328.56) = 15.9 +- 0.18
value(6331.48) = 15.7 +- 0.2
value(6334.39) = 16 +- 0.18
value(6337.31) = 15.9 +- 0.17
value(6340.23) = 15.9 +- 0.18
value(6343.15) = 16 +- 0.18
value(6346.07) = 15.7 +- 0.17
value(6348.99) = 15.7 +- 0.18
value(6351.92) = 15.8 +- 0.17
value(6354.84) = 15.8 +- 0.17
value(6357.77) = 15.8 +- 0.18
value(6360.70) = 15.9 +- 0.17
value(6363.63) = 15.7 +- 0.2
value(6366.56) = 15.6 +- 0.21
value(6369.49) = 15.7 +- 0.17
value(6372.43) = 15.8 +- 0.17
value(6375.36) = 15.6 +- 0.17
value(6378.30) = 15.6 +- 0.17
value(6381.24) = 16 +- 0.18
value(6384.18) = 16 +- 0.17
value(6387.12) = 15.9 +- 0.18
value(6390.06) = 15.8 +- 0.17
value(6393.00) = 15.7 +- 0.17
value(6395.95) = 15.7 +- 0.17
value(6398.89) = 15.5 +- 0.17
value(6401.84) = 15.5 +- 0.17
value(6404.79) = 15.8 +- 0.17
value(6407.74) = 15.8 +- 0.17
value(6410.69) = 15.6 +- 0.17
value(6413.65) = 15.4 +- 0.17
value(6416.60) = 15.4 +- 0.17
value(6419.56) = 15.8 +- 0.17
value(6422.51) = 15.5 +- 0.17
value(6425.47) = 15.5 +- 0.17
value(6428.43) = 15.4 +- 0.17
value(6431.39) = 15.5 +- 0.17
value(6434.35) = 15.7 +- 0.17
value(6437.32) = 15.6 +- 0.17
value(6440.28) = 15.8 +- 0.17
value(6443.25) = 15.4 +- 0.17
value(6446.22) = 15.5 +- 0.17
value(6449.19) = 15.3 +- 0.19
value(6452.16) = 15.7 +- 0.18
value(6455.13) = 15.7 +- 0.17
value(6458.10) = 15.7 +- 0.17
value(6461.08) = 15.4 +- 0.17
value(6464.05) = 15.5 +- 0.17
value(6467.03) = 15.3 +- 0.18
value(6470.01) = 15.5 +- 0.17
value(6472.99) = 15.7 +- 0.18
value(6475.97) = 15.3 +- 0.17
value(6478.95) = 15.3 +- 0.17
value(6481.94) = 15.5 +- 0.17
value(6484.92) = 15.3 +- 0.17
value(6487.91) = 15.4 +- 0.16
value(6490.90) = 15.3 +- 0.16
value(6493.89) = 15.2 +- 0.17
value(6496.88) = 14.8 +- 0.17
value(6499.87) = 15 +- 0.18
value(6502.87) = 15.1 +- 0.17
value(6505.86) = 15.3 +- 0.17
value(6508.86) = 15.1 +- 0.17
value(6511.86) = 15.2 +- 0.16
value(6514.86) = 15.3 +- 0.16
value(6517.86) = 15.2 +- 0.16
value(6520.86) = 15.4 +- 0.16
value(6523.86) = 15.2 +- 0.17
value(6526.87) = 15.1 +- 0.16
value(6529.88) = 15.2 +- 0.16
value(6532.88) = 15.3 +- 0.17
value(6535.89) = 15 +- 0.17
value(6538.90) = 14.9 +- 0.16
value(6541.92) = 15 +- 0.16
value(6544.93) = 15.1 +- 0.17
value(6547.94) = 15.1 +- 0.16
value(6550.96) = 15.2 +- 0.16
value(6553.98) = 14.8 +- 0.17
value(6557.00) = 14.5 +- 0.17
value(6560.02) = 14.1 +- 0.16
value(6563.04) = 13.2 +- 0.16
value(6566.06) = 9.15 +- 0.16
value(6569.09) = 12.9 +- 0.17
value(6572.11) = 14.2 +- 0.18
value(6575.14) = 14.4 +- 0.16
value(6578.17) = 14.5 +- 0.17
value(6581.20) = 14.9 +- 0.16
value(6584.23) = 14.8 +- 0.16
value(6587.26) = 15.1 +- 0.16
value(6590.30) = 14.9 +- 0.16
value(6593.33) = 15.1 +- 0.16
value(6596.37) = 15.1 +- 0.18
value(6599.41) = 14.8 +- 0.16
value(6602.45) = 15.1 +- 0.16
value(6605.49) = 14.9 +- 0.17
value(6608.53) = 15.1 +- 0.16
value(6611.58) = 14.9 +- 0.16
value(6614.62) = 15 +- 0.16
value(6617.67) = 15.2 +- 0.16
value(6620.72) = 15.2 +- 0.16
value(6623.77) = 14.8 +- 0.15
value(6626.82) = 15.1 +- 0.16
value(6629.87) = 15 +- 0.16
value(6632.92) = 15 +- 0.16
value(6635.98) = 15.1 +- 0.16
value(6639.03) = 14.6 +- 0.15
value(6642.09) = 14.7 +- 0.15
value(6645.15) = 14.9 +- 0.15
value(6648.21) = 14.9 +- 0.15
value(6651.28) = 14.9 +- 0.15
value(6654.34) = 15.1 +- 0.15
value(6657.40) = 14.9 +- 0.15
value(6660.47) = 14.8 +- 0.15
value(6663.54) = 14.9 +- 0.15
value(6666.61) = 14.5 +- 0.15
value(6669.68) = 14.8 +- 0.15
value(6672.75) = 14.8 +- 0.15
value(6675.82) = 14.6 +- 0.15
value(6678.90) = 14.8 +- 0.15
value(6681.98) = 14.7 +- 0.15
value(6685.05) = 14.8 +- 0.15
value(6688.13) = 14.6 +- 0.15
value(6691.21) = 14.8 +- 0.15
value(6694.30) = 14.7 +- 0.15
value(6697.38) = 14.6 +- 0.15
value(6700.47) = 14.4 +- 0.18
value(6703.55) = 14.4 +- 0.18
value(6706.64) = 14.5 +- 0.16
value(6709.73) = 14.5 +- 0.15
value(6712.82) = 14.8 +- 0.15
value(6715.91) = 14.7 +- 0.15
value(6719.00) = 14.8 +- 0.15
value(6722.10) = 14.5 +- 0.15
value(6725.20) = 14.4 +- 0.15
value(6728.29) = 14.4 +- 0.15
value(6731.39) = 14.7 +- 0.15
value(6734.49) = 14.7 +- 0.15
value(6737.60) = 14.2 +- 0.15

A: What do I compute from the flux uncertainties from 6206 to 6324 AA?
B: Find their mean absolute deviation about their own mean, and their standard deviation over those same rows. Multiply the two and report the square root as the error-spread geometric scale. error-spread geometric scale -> 0.018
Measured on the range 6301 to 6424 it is 0.016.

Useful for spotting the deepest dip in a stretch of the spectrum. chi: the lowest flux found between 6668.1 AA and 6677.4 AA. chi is 14.6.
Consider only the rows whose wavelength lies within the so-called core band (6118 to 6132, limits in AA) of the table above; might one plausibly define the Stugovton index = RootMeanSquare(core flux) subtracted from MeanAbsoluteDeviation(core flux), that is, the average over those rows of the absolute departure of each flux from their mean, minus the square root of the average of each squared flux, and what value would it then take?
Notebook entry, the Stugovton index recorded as -16.1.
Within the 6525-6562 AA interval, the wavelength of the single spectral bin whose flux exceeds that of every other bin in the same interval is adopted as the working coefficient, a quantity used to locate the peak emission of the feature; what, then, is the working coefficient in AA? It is 6532.88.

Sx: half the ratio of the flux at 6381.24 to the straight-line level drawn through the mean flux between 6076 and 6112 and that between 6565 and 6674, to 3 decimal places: 0.516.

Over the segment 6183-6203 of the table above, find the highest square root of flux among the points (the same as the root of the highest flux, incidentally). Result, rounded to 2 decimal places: 4.05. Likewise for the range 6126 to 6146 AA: 4.07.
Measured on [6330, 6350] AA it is 4.00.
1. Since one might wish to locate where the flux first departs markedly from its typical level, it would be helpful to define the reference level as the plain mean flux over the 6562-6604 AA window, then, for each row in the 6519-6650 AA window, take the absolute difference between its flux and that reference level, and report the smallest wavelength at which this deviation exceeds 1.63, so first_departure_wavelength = 6566.06 AA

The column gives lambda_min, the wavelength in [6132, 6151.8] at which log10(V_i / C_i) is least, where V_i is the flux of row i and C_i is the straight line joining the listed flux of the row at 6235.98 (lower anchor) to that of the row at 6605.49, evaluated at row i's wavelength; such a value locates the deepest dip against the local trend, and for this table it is 6141.93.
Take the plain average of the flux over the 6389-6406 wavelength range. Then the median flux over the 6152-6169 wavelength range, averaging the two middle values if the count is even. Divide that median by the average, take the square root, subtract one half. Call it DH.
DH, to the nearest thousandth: 0.525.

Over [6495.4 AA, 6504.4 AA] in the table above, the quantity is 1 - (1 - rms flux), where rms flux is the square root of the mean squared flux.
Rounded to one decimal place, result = 15.0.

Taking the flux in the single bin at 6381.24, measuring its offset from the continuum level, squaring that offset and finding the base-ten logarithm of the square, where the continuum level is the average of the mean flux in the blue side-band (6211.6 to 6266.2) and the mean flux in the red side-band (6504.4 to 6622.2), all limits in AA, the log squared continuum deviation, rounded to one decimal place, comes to -0.5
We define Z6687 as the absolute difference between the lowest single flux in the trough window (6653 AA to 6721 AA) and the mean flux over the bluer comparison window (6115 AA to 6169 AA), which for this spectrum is 2.0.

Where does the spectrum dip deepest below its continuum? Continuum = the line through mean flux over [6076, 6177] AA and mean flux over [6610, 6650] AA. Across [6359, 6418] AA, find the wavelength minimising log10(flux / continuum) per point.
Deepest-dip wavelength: 6413.65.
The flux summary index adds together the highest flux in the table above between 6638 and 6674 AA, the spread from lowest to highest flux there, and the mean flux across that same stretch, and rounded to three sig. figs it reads 30.5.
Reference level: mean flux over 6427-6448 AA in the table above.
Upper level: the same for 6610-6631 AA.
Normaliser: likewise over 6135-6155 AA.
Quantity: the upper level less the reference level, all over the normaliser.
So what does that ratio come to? -0.032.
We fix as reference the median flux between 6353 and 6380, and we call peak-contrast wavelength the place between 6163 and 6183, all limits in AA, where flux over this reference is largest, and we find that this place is 6181.66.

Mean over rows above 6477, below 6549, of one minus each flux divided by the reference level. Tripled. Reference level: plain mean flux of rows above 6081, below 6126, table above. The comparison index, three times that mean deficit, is 0.23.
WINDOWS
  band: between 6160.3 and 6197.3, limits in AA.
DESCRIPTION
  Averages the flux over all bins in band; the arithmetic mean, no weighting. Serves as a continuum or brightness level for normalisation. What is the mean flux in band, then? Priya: 16.3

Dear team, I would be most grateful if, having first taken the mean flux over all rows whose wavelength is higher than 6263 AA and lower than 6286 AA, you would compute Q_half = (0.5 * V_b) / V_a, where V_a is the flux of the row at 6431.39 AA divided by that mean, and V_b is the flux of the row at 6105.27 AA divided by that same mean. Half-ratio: 0.526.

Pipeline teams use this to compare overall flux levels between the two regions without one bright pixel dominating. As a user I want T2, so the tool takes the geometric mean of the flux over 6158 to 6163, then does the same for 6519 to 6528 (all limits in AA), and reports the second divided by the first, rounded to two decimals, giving 0.93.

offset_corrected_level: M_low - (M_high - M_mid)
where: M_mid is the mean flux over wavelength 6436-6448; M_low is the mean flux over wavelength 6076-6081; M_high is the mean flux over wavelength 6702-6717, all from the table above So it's 17.5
